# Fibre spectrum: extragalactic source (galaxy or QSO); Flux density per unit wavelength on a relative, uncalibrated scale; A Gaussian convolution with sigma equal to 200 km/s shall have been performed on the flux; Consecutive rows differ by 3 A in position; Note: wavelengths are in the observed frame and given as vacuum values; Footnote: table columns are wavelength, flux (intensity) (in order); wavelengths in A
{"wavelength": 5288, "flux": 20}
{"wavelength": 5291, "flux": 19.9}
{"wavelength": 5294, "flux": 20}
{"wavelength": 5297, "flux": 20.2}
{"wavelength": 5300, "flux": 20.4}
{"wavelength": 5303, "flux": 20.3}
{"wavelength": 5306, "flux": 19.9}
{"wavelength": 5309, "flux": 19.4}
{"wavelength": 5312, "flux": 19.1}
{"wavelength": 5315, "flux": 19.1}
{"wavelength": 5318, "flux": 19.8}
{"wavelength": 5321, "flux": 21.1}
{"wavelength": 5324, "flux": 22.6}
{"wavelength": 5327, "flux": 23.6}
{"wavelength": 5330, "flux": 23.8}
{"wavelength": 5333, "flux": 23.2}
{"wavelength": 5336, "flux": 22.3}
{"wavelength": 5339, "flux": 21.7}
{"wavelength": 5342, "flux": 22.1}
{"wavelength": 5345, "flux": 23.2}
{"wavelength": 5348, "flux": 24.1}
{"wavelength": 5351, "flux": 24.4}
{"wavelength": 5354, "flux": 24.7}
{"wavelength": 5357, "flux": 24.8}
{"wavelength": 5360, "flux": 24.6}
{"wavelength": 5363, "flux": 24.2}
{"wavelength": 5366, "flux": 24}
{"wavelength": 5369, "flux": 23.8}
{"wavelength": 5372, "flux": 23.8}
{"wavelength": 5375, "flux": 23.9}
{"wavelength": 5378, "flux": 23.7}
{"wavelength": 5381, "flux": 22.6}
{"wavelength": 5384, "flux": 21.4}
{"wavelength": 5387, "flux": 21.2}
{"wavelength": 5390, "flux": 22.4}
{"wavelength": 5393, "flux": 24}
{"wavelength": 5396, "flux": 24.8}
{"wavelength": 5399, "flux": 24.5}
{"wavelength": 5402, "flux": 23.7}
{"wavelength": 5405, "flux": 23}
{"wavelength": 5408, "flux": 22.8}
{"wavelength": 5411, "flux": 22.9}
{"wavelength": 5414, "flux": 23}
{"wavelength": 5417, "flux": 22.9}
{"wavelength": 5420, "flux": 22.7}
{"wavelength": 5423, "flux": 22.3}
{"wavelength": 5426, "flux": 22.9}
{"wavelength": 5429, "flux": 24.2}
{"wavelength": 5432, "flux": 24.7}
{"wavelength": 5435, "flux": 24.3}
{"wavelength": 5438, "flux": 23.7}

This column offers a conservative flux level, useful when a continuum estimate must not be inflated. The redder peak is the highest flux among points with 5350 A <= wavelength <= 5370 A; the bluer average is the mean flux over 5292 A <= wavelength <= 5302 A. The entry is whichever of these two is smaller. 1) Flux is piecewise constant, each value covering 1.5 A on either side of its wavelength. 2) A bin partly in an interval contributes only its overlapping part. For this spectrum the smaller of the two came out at 20.2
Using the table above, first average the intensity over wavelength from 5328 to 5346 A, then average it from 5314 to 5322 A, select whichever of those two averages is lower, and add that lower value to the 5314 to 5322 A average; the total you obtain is 40.0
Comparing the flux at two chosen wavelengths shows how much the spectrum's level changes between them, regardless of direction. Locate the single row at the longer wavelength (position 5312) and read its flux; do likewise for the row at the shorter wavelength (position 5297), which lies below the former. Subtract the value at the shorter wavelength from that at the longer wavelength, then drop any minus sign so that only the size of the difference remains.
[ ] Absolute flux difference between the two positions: 1.1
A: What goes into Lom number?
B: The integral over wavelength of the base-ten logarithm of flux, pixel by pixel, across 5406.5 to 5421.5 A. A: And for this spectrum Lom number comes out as 20.39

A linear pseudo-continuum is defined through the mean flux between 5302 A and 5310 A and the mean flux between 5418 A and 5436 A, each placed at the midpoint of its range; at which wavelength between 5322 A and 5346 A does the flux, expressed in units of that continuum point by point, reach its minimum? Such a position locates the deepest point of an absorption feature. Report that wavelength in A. 5339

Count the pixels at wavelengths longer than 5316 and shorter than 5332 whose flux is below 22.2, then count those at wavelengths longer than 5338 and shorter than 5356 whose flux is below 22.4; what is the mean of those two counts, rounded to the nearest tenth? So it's 2.0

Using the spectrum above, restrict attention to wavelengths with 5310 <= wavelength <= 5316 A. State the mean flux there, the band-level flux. 19.1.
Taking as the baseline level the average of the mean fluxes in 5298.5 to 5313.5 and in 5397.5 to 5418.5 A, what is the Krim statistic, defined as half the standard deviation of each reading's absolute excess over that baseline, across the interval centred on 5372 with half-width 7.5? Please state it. 0.1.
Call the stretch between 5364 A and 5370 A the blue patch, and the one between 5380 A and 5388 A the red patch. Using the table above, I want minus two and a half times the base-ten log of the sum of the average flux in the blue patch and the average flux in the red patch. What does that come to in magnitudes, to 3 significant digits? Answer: -4.15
